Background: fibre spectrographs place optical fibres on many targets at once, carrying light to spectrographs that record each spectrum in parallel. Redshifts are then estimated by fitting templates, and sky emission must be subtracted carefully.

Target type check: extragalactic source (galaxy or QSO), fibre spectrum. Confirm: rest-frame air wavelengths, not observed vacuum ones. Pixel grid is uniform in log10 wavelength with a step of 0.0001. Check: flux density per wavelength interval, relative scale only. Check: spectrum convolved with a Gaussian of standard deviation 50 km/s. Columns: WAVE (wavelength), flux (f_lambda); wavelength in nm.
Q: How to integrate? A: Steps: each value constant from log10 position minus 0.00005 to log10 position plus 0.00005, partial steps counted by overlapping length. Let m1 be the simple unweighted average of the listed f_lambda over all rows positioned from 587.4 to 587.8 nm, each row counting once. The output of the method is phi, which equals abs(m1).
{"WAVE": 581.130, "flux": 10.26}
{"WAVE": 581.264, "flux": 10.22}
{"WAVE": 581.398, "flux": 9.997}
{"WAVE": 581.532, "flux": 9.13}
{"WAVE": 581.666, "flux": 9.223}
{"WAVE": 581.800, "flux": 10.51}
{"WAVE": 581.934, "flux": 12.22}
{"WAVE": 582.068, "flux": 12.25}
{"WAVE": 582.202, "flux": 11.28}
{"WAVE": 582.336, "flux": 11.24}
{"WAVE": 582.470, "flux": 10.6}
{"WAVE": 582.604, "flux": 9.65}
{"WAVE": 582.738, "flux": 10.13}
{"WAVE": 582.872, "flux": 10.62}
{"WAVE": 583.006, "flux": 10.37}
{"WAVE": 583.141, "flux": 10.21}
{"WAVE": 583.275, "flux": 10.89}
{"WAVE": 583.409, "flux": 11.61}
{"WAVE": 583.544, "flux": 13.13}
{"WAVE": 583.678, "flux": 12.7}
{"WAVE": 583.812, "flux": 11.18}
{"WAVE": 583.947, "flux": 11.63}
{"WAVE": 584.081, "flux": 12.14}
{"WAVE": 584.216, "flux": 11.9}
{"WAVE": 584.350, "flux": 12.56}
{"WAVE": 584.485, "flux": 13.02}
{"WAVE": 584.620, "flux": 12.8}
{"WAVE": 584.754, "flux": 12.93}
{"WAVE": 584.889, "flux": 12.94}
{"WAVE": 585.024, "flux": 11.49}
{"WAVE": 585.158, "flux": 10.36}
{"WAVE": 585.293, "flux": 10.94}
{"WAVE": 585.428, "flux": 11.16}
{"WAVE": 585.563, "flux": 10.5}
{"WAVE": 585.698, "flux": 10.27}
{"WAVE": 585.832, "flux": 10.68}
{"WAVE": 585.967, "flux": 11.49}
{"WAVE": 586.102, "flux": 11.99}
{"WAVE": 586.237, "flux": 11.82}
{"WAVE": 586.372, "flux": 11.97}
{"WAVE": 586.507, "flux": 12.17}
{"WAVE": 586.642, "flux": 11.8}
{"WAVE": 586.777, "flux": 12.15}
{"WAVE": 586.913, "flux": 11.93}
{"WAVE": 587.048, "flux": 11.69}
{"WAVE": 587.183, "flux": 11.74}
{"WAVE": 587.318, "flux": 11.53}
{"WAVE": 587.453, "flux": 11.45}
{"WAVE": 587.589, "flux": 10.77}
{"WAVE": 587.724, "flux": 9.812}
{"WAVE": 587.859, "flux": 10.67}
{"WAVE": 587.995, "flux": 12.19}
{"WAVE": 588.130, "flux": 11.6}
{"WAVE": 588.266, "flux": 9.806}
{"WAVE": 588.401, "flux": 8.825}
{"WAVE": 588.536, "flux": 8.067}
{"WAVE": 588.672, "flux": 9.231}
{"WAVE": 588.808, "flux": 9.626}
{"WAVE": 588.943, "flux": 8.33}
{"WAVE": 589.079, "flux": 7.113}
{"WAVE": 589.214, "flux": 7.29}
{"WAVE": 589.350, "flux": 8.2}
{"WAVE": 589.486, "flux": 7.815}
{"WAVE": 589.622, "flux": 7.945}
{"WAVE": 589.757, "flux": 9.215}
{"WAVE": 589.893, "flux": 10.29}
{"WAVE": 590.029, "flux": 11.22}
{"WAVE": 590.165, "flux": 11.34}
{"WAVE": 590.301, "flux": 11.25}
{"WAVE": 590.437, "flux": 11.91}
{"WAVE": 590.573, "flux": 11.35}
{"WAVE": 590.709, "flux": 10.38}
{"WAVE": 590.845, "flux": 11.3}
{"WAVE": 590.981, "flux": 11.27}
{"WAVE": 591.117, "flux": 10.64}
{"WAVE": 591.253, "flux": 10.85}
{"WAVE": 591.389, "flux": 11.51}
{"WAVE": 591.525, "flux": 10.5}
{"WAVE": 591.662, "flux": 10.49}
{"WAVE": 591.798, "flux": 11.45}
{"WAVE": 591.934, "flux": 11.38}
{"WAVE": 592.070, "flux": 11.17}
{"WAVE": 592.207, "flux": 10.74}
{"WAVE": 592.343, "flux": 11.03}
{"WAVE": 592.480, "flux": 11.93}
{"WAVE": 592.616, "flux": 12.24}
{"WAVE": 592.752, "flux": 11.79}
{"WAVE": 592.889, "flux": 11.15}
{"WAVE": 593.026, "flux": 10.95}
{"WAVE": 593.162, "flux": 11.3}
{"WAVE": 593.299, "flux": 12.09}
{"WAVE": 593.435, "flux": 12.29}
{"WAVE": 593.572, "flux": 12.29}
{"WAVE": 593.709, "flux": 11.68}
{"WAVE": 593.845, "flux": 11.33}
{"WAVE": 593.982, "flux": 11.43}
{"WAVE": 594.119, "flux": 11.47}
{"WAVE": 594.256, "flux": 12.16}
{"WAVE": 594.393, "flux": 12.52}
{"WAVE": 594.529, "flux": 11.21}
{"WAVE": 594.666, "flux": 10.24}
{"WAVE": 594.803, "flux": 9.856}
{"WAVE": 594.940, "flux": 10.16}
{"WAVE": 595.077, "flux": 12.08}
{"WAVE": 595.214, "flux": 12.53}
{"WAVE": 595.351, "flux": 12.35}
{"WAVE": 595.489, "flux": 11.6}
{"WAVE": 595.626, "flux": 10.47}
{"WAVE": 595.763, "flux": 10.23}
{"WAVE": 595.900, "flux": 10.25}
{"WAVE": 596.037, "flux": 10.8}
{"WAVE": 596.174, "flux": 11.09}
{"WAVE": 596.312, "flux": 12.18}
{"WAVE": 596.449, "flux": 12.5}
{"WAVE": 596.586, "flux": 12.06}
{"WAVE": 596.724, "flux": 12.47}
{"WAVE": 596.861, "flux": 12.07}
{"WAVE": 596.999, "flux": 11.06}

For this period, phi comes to 10.7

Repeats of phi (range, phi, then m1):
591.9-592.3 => 11.1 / 11.1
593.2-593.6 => 12.2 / 12.2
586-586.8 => 12.0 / 12.0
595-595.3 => 12.3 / 12.3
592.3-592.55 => 11.5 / 11.5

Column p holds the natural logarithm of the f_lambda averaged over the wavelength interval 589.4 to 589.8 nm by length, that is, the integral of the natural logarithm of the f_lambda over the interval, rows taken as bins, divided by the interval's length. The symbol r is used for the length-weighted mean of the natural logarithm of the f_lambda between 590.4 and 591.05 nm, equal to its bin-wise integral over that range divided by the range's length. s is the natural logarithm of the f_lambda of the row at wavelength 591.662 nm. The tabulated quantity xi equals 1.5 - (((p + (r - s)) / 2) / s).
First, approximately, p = 2.11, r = 2.42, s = 2.35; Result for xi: 1.04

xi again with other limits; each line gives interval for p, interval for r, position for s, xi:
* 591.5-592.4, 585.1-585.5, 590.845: 1.02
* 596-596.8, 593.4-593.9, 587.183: 1.00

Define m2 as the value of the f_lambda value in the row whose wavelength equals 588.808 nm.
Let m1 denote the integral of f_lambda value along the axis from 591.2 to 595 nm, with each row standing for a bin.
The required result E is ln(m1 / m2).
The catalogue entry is 1.5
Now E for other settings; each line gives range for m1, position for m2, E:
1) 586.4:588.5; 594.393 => 0.6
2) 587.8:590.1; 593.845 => 0.6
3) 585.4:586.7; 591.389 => 0.3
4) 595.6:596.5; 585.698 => 0.0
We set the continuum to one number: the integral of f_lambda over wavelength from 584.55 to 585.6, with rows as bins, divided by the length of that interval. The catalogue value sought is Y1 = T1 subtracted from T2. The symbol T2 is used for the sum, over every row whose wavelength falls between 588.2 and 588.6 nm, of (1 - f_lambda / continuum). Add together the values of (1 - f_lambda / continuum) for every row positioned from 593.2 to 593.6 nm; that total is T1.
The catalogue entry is 0.85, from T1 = -0.14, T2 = 0.7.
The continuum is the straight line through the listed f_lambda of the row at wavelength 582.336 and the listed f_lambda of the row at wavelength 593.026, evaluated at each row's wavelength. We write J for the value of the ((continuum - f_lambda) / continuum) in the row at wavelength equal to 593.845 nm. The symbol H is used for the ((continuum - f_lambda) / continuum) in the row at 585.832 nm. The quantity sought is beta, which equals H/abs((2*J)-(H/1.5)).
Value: 0.41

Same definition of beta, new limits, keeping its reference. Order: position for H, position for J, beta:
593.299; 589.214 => -0.14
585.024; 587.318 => -0.50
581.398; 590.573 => 0.83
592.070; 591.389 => -0.22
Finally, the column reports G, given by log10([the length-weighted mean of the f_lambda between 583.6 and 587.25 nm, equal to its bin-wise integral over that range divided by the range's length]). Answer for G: 1.07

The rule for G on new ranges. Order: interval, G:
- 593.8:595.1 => 1.05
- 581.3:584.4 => 1.04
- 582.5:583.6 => 1.03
